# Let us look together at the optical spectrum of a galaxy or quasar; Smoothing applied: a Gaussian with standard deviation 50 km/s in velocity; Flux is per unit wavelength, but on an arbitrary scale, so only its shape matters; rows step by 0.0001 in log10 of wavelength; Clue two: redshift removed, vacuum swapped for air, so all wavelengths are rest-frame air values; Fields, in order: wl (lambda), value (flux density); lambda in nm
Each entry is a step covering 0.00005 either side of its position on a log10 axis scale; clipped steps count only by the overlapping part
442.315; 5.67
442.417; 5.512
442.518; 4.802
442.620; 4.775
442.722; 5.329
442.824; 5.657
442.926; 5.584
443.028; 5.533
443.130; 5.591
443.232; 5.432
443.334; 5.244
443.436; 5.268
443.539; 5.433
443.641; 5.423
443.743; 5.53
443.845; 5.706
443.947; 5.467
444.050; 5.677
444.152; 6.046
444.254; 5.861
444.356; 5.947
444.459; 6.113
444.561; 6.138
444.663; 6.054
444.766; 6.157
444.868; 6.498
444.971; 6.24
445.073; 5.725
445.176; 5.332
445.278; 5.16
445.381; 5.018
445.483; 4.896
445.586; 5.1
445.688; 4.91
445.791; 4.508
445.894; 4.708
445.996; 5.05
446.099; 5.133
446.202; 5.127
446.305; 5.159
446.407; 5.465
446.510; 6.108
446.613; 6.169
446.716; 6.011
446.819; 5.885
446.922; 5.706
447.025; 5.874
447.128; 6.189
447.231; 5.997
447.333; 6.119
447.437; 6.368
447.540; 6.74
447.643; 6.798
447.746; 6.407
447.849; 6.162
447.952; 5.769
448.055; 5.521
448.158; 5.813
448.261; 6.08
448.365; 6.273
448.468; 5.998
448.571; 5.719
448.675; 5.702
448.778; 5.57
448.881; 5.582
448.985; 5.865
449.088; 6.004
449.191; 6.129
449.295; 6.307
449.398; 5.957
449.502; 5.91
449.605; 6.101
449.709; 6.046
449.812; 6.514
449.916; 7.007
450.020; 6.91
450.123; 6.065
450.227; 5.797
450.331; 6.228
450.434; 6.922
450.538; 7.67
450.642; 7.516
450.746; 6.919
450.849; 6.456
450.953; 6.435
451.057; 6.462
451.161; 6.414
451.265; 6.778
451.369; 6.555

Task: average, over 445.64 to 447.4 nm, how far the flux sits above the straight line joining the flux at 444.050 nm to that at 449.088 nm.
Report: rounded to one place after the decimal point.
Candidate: -0.3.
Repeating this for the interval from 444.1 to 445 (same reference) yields 0.4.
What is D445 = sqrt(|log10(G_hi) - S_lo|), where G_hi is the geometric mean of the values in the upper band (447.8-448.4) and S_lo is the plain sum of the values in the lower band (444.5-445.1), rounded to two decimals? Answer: 6.00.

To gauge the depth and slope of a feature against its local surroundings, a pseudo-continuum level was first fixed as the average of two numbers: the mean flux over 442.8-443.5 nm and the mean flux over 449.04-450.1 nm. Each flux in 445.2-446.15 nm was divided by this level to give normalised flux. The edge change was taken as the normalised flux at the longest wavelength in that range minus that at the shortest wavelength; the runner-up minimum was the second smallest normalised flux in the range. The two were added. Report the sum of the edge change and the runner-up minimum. 0.80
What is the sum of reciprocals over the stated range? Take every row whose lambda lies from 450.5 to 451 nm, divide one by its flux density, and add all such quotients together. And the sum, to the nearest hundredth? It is 0.72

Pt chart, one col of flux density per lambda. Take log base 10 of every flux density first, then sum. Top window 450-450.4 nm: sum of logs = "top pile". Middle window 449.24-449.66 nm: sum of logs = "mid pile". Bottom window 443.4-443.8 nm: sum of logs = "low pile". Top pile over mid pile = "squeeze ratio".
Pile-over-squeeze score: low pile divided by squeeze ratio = 2.889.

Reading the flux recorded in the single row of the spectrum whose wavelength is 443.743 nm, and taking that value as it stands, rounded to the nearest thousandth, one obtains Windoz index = 5.530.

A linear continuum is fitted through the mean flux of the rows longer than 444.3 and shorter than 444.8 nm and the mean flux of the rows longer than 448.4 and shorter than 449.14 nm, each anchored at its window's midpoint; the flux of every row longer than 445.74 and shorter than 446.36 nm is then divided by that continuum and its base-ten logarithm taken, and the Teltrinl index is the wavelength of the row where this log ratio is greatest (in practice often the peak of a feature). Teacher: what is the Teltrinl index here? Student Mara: 446.305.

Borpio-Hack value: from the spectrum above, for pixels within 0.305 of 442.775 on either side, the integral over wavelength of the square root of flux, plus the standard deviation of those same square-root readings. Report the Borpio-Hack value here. 1.5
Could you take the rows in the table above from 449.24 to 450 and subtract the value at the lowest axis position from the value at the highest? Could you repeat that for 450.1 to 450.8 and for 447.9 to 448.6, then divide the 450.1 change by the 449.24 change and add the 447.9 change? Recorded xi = 1.2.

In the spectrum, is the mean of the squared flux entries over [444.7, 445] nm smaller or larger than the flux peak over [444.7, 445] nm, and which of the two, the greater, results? 40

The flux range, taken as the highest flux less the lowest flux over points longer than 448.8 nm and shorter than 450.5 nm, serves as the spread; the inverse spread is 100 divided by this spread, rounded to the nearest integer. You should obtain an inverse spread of 70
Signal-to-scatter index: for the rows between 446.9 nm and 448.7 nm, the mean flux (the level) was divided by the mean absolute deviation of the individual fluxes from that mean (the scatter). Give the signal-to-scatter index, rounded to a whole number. 22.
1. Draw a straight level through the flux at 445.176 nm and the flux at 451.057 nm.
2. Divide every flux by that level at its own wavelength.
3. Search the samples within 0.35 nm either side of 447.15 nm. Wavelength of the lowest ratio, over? 446.922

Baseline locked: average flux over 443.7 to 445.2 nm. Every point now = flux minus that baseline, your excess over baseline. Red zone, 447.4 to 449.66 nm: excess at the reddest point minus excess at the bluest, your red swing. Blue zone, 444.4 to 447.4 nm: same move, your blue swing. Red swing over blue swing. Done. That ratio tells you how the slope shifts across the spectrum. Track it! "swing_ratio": -44.5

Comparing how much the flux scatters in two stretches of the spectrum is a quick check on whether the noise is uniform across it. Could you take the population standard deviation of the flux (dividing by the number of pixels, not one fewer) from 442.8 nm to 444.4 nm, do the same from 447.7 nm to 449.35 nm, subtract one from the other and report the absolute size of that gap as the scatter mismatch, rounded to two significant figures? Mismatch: 0.053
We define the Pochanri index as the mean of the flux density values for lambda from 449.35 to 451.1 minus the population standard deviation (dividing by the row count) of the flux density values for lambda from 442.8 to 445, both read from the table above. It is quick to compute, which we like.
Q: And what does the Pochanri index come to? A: 6.19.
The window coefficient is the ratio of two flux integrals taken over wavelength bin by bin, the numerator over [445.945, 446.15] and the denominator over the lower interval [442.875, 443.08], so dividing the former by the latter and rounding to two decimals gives 0.92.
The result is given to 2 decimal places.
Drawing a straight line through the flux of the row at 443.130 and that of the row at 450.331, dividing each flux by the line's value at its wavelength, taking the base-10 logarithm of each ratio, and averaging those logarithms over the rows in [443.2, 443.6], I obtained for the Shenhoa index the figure -0.02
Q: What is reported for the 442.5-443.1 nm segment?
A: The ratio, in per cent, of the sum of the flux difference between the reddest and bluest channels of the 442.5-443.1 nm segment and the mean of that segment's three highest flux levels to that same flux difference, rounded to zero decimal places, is 865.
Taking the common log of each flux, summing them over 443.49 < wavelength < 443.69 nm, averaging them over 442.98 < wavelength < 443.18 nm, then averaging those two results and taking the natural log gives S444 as 0.10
